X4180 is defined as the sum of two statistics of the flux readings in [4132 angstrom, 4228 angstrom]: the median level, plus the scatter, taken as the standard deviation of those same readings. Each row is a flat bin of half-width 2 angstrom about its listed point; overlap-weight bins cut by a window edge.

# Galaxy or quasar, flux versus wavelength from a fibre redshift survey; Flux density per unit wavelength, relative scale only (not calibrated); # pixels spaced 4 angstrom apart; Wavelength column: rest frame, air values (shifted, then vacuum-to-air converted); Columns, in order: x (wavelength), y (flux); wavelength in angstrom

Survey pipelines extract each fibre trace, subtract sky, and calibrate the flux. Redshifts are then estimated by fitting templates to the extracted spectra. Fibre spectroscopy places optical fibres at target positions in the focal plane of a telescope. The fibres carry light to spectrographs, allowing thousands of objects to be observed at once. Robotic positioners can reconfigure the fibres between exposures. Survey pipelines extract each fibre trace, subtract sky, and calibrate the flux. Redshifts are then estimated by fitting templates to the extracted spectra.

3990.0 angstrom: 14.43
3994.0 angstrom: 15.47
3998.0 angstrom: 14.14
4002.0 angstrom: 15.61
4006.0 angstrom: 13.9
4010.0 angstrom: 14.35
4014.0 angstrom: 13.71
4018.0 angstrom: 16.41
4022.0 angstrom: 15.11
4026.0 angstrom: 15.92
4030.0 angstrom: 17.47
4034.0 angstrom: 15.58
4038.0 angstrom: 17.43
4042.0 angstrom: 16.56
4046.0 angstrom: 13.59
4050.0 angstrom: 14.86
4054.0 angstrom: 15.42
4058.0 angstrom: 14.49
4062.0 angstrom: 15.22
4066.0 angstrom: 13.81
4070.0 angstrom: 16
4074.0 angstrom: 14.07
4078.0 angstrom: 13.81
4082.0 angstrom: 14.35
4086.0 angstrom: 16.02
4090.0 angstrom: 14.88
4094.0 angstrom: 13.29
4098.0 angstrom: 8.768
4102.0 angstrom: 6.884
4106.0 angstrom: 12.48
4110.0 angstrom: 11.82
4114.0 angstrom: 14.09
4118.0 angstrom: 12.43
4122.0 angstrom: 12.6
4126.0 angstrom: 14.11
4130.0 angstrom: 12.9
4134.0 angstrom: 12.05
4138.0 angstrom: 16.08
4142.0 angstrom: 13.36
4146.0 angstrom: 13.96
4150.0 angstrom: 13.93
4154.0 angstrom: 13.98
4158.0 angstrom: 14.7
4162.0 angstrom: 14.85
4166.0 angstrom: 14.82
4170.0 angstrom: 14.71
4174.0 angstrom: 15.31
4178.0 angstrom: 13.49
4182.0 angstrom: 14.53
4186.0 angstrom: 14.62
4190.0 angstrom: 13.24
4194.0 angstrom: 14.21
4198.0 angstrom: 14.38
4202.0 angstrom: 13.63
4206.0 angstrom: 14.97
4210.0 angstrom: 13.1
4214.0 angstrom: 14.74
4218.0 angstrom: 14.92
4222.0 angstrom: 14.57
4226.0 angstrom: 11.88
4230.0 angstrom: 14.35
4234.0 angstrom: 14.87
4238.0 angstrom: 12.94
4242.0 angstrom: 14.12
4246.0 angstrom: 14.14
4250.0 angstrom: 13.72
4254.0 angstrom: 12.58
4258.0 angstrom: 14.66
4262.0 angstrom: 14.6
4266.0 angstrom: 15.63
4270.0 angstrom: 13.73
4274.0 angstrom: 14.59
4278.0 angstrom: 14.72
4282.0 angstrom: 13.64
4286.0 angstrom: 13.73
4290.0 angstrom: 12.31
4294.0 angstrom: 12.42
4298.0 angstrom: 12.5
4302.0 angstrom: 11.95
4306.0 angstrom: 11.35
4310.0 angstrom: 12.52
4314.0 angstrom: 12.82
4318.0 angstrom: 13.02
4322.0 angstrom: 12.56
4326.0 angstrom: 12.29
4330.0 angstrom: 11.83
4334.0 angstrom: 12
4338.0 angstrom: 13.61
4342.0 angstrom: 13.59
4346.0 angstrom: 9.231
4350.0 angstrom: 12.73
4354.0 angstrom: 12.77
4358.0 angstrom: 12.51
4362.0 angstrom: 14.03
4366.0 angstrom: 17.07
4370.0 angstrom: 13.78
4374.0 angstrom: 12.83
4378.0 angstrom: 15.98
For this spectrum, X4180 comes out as 15.4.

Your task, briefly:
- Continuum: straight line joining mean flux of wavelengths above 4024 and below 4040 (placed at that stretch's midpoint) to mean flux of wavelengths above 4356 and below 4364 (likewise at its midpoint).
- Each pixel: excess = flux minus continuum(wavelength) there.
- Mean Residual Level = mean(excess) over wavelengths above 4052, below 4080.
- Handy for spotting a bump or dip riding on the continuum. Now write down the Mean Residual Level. -1.6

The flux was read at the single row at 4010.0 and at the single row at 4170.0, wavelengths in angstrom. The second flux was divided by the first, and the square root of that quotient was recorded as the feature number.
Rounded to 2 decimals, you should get 1.01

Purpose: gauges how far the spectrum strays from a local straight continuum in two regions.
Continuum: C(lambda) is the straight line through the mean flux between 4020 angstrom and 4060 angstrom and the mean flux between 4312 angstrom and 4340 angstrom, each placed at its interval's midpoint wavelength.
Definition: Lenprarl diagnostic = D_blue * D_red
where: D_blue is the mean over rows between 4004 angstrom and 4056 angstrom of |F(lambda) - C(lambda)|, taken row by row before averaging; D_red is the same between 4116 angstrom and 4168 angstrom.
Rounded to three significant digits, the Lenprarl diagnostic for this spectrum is 1.30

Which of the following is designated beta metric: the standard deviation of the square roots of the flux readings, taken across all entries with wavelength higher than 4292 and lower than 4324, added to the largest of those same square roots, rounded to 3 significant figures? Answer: 3.68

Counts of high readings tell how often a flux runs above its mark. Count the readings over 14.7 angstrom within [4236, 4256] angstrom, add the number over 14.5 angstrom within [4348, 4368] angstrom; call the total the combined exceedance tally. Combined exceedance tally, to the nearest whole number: 1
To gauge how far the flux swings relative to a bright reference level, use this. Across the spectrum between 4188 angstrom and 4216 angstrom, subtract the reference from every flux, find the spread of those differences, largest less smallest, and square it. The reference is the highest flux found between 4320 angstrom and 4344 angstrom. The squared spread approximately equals 3.5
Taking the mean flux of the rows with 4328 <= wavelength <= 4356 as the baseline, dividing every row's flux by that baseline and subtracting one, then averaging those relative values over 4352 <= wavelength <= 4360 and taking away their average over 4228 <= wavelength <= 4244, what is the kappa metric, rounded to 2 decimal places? -0.12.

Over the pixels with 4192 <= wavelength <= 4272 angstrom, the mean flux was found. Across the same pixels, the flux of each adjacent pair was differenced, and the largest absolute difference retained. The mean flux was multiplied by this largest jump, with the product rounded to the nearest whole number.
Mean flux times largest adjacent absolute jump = 38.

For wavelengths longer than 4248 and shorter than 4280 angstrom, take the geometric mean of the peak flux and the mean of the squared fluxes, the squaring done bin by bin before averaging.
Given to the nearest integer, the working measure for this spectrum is 57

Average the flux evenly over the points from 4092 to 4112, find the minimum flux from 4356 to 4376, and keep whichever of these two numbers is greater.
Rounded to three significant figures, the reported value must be 12.5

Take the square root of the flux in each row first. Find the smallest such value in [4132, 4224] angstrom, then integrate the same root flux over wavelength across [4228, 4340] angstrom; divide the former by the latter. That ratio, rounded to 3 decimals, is 0.008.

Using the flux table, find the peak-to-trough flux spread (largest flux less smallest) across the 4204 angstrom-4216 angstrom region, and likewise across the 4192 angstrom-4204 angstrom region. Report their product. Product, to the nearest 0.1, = 1.4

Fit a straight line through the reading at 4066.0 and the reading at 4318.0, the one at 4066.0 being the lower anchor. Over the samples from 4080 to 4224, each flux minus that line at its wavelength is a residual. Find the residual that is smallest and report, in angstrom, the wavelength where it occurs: 4102.0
